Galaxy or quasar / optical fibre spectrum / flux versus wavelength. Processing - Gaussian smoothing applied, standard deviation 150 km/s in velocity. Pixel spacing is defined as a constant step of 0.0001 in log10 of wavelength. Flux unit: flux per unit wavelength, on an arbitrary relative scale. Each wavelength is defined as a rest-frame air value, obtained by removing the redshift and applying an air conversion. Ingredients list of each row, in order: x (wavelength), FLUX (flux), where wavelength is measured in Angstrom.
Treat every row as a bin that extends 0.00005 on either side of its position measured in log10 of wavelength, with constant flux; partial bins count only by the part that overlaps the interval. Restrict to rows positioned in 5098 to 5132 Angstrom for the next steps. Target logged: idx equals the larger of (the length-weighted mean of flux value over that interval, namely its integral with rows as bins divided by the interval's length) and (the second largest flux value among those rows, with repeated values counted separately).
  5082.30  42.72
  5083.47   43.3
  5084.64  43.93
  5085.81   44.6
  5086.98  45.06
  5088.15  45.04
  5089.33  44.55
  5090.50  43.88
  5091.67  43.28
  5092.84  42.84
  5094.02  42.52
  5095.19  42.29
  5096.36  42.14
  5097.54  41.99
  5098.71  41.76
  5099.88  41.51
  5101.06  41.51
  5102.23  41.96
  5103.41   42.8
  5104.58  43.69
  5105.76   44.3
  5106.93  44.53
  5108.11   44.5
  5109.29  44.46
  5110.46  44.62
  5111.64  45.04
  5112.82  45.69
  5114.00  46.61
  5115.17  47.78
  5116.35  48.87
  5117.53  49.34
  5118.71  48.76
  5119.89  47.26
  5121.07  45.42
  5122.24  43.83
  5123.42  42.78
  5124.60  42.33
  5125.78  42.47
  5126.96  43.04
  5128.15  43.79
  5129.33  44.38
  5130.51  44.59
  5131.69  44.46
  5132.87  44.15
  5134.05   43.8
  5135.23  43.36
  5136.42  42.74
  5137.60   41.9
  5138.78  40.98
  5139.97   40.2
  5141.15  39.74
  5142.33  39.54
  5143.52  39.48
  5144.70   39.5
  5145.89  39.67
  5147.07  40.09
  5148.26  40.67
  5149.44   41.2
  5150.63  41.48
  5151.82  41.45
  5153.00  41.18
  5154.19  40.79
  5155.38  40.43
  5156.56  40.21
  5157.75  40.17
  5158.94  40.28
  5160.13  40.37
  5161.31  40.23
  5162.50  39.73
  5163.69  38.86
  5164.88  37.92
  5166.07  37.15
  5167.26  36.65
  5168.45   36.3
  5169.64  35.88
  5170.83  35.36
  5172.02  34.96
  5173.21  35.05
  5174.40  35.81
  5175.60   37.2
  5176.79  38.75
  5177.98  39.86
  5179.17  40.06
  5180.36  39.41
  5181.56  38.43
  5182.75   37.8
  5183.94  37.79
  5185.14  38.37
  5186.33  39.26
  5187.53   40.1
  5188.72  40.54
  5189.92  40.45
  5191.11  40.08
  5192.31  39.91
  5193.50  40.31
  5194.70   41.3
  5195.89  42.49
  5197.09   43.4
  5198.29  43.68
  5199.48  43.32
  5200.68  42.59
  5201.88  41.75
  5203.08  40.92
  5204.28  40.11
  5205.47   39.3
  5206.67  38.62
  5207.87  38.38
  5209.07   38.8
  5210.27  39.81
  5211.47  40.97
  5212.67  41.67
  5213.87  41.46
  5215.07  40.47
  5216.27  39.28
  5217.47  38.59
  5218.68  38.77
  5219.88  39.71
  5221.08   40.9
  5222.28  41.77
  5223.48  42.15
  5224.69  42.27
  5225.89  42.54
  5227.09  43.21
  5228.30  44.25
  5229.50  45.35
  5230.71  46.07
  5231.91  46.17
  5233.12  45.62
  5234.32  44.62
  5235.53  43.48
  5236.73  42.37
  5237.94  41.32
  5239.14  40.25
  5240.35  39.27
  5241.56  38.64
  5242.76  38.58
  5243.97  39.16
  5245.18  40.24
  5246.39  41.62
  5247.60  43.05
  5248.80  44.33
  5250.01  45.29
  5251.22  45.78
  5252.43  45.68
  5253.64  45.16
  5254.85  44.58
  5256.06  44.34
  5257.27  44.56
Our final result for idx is 48.9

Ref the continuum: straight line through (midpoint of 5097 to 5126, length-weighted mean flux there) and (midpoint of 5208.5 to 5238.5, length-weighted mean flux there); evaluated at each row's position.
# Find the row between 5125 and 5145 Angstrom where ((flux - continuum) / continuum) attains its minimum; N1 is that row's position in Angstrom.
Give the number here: 5143.52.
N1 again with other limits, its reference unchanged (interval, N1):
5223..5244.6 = 5242.76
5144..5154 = 5144.70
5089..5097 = 5096.36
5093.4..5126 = 5099.88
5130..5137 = 5136.42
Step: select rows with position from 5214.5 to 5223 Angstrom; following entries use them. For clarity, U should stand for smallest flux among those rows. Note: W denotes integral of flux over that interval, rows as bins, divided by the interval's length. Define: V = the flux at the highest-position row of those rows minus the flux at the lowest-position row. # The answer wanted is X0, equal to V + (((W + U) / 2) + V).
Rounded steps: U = 38.59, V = 1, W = 40.0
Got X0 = 41.9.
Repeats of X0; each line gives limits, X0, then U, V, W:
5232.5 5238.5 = 33.8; 41.32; -4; 43.5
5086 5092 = 40.3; 43.28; -2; 44.4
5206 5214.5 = 44.8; 38.38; 3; 39.9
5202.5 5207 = 34.6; 38.62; -2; 39.8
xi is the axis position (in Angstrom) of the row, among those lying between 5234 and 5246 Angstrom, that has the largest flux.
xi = 5234.32 Angstrom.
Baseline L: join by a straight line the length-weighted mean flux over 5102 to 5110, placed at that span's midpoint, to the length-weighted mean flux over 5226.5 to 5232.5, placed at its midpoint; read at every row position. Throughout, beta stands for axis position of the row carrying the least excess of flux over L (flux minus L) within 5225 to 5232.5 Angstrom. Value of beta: 5225.89 Angstrom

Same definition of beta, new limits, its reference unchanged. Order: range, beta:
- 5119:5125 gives 5124.60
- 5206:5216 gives 5207.87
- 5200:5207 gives 5206.67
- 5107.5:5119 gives 5109.29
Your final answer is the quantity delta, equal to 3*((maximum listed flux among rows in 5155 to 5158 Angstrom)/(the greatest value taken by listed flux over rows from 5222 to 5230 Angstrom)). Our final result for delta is 2.7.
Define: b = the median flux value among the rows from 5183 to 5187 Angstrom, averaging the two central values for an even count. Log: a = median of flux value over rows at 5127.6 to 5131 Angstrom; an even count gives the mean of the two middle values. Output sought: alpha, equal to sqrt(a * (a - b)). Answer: 16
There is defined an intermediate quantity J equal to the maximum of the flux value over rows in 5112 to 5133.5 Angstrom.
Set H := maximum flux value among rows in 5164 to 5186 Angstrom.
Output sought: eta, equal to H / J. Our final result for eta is 0.81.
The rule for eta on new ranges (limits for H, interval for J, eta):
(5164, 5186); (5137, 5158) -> 0.96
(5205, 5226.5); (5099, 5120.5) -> 0.86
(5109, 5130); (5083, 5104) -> 1.09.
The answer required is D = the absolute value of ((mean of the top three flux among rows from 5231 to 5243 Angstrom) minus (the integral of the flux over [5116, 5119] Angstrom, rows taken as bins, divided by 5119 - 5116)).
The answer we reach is 3.5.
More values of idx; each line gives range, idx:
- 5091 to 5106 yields 43.7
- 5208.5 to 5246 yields 46.1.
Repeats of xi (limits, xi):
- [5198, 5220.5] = 5198.29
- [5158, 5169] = 5160.13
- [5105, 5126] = 5117.53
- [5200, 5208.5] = 5200.68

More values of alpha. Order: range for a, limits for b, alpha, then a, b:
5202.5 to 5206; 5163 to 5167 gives 9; 40.1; 38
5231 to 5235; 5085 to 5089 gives 5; 45.6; 45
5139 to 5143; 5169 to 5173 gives 13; 39.7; 35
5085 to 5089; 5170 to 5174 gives 21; 45.0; 35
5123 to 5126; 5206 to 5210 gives 13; 42.5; 39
